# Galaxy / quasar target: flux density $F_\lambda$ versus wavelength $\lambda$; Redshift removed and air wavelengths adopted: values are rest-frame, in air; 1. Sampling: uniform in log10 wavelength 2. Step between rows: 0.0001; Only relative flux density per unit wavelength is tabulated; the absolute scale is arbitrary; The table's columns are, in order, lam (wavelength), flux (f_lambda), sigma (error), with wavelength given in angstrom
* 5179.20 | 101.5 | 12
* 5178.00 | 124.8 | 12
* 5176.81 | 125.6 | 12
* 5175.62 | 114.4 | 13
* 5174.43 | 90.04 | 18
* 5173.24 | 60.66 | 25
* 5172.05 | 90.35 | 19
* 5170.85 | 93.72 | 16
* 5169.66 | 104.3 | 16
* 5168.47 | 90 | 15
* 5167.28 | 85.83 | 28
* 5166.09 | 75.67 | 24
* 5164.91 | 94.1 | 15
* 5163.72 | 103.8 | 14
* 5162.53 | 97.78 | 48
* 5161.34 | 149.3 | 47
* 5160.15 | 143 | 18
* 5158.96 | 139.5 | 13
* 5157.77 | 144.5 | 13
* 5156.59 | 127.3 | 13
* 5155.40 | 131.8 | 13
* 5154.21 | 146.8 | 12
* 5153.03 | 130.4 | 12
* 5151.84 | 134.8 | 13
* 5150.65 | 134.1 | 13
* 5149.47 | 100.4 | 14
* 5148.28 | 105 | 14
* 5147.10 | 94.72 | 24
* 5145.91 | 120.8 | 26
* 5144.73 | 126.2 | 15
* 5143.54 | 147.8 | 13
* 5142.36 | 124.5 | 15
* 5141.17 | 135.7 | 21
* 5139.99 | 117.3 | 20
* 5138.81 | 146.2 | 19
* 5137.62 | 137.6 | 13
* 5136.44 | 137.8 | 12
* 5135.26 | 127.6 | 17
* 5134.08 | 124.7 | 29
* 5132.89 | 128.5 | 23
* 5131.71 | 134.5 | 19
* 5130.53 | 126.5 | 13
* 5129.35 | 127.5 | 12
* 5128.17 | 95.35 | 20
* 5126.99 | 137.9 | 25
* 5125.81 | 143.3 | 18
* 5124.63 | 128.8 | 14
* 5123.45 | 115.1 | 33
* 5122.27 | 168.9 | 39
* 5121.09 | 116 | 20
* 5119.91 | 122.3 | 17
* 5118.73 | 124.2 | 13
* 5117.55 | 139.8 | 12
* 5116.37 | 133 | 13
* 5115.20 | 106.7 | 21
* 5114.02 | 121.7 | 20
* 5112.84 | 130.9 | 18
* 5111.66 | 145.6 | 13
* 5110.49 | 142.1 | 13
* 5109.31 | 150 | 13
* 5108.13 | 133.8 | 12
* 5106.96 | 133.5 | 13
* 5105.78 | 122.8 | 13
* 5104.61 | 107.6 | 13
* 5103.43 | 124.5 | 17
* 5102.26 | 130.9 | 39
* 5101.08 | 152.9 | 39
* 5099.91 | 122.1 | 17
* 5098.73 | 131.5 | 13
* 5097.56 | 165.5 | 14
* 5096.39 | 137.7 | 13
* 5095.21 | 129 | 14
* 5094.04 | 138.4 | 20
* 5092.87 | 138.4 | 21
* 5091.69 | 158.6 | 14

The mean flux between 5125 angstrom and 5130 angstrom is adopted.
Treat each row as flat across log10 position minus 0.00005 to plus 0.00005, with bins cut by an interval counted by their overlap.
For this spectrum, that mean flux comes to 126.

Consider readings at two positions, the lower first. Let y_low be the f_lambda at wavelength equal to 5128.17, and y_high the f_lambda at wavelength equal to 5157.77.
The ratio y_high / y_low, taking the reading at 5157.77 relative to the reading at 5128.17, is 1.5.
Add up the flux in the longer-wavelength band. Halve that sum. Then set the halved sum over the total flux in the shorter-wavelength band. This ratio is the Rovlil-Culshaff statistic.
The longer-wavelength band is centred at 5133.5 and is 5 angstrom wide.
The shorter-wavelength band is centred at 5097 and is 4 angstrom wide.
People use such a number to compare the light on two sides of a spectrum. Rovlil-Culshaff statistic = 0.46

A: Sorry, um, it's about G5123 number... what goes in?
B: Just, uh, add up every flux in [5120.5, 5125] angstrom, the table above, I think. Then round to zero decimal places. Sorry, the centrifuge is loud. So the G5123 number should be 529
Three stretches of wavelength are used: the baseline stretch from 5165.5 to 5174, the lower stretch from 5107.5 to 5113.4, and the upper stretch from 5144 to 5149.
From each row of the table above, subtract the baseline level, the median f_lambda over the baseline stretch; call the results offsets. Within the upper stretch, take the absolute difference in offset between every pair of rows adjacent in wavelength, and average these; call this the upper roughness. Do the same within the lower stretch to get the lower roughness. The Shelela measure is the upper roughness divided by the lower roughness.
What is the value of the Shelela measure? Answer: 1.3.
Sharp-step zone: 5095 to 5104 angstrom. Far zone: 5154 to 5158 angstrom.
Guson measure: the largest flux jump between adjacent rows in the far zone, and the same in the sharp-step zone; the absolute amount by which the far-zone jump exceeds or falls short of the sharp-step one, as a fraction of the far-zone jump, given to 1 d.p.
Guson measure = 1.0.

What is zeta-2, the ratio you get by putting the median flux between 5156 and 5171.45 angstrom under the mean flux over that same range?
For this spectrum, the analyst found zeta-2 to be 1.074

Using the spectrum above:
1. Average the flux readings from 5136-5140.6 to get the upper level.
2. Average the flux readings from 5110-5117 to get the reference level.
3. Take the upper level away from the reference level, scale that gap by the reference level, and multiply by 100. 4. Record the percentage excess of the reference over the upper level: -3.6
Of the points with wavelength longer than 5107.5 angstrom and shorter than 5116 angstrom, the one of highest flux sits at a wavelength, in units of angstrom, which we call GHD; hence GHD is 5109.31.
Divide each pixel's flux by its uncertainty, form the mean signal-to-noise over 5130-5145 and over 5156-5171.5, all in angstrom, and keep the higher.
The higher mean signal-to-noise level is 8.0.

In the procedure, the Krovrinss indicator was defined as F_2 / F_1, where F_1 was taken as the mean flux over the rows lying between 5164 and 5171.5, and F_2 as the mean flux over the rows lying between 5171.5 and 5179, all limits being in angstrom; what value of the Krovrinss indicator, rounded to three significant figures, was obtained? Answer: 1.11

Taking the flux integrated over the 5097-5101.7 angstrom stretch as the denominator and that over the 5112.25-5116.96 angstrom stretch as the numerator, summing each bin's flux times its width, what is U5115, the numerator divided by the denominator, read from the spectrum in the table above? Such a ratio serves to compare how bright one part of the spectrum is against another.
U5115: 0.86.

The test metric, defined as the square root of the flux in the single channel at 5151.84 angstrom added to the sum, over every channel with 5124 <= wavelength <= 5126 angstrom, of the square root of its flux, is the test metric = 35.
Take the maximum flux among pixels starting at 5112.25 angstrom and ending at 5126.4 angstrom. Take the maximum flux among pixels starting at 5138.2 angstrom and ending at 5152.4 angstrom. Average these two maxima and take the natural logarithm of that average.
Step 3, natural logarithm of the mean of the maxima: 5.06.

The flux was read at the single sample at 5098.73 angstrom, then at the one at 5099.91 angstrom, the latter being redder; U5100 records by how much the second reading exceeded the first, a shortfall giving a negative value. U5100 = -9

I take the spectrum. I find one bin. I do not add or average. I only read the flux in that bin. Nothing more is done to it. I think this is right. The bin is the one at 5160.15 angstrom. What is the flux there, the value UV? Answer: 143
